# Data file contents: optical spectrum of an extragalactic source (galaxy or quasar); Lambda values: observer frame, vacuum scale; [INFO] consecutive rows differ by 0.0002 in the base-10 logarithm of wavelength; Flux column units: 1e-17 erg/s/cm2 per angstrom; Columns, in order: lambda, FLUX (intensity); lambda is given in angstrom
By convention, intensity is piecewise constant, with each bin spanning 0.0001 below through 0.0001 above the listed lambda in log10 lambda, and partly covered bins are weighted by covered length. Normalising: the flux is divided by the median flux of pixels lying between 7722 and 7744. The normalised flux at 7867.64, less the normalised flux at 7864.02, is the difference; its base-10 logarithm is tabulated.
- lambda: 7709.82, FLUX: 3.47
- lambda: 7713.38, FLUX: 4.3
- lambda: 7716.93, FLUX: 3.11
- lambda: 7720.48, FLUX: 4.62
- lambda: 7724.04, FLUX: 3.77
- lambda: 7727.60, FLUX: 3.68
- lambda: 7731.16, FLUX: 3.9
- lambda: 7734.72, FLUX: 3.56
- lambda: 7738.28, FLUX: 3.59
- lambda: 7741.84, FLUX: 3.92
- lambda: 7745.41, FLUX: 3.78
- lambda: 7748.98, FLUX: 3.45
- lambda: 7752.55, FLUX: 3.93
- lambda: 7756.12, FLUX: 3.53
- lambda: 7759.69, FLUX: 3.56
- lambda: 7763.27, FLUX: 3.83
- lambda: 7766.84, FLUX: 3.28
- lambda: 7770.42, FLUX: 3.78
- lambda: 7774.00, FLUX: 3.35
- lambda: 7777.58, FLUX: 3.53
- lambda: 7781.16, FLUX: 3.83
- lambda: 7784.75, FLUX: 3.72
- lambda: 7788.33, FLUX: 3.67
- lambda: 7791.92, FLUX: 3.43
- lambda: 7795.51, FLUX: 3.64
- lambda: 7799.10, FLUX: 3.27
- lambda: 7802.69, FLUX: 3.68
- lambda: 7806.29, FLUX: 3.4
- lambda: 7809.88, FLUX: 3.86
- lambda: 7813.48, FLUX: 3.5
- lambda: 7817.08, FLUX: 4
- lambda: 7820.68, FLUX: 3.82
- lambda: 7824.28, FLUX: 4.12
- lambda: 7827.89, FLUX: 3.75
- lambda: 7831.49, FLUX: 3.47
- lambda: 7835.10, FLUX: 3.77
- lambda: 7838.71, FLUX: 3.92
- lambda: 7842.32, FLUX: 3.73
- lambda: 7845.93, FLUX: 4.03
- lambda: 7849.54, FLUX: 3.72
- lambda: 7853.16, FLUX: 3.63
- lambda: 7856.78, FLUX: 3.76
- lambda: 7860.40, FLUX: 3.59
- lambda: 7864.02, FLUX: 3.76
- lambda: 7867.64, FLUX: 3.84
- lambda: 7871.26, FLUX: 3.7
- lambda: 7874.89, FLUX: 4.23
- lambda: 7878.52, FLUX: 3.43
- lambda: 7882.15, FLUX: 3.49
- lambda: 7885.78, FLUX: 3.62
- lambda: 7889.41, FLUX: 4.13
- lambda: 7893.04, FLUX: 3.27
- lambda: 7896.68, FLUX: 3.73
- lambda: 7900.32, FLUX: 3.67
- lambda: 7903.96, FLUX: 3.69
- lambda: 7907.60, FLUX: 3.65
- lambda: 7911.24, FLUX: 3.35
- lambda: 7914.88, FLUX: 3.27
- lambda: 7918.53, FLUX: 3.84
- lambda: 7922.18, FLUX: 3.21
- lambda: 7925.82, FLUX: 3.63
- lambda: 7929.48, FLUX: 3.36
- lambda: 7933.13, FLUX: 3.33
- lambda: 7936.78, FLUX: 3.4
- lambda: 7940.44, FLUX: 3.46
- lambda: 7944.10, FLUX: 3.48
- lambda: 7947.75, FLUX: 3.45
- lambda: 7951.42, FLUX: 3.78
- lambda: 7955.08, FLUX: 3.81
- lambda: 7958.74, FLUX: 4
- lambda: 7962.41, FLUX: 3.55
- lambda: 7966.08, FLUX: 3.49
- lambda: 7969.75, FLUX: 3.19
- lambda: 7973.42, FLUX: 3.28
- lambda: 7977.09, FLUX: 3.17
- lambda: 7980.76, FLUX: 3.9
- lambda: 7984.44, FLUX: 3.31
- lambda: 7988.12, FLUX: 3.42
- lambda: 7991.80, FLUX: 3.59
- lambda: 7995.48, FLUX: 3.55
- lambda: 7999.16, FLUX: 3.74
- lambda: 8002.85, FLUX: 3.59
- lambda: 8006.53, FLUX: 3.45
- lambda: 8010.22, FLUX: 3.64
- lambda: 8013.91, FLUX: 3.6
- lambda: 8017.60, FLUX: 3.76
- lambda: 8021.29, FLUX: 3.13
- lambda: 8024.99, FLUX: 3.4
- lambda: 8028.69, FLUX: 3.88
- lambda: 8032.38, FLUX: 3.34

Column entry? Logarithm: -1.67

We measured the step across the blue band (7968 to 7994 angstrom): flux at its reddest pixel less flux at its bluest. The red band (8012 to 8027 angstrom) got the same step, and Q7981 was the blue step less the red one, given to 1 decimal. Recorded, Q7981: 0.6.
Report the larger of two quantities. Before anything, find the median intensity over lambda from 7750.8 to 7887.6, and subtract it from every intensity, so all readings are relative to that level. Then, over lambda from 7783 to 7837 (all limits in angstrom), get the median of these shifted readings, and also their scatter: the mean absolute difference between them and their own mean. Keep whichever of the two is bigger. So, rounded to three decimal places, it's 0.178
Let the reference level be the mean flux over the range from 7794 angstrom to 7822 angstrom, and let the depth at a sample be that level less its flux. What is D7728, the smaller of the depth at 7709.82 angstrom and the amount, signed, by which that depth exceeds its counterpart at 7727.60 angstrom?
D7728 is 0.2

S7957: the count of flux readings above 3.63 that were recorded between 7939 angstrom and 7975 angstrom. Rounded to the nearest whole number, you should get 3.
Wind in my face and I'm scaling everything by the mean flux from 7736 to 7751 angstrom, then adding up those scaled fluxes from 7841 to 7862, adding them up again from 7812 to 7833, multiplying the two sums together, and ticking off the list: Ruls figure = 37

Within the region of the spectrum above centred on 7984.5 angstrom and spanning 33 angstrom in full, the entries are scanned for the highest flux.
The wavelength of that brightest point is 7980.76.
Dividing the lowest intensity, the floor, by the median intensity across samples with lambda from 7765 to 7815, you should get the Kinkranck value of 0.912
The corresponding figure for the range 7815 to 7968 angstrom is 0.872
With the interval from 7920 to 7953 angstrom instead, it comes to 0.930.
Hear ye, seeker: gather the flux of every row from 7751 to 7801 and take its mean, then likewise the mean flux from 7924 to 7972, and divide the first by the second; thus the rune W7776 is 1.02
